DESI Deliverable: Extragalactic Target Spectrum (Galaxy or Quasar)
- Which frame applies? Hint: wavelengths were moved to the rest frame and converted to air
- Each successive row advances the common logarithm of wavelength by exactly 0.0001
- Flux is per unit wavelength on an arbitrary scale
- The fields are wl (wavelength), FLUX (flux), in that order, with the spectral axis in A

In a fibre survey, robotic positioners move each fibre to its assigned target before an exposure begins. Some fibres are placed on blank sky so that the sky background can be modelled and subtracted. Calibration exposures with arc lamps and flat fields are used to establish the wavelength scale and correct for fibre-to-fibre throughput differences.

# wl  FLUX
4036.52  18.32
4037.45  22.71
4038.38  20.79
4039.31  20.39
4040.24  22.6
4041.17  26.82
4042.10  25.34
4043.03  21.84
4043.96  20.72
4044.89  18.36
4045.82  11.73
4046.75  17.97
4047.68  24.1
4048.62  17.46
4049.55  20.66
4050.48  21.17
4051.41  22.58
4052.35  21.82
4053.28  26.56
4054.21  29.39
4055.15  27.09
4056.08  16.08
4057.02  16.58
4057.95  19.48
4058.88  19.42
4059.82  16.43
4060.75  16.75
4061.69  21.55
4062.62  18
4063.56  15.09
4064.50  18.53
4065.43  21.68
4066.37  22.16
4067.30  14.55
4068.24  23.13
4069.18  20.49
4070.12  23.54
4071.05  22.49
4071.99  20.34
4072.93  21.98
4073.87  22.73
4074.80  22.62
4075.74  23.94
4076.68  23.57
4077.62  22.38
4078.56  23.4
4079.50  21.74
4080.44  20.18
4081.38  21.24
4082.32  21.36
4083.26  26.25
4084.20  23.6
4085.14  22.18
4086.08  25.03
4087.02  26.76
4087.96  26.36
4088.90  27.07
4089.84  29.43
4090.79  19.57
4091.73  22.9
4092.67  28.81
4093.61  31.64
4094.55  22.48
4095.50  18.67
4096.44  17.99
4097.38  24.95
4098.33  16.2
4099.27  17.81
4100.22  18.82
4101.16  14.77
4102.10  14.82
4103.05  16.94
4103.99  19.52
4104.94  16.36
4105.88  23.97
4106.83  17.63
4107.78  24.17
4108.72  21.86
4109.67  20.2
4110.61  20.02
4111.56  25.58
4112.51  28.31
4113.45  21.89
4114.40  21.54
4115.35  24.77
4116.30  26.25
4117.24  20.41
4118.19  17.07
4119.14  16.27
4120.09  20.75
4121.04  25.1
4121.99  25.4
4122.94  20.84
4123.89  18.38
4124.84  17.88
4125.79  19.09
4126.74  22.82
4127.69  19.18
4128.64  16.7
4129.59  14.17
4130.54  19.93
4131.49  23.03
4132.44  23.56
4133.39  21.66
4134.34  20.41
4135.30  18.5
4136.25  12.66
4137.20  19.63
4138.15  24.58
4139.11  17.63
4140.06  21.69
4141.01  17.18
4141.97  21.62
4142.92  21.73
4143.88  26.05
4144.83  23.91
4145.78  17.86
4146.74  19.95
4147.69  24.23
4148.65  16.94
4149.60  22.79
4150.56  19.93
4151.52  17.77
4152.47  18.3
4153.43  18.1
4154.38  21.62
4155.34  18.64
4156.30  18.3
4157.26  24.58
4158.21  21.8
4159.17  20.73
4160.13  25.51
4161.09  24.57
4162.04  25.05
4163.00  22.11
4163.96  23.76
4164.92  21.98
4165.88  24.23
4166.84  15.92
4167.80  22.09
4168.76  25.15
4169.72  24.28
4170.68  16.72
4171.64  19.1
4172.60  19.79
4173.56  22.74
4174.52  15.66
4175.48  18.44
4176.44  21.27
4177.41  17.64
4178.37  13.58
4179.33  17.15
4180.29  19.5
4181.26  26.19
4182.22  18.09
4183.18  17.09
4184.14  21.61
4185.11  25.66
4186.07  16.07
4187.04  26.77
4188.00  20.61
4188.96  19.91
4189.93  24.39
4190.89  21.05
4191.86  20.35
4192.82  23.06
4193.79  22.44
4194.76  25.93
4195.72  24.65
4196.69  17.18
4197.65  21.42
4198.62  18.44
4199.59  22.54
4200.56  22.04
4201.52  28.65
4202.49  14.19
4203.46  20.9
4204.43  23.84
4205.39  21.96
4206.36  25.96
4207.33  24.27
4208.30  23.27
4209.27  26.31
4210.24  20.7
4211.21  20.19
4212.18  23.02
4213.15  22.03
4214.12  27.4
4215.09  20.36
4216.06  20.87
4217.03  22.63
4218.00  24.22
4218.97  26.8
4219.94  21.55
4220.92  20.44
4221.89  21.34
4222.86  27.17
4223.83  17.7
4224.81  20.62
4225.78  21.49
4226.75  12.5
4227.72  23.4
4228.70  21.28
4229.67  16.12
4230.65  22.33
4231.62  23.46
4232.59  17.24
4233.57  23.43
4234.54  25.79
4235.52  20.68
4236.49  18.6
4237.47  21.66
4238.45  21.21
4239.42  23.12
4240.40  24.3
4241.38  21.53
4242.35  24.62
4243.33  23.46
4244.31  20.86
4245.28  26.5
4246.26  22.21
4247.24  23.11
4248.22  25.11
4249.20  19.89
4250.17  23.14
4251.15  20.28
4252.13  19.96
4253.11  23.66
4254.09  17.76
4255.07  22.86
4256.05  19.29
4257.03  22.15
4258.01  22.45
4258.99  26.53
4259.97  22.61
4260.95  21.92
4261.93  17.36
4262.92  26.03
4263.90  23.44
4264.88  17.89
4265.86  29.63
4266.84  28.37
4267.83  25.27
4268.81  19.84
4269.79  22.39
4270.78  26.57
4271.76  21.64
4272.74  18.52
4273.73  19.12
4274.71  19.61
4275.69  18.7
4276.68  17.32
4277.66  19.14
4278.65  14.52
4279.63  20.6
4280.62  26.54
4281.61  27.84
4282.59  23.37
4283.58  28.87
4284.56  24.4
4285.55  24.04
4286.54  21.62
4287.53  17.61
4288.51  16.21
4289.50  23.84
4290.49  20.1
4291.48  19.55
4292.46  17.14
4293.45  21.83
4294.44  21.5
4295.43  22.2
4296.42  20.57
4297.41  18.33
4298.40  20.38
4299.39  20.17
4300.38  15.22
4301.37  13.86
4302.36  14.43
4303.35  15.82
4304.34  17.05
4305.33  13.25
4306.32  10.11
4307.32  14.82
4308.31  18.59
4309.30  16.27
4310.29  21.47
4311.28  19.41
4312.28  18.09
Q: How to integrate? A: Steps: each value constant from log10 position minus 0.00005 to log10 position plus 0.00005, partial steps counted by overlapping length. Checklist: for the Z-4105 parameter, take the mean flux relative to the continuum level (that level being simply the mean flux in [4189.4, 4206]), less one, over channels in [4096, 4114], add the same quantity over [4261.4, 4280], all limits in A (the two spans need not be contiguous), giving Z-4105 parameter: -0.11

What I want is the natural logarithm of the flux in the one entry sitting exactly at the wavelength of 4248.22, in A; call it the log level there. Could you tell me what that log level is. 3.22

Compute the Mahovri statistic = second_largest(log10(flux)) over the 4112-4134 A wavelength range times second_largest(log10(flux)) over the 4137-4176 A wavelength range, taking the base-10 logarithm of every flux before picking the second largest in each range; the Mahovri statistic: 2.00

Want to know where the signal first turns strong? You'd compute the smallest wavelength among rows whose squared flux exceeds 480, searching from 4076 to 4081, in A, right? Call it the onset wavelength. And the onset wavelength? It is 4076.68 A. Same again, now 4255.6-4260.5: 4257.03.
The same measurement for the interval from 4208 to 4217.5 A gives 4208.30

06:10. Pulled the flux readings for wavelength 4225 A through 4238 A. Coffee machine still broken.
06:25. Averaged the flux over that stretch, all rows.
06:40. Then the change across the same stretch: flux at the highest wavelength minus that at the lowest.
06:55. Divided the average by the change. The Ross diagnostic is 121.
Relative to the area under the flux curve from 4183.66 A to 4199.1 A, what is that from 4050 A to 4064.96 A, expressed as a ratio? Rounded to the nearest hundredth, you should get 0.90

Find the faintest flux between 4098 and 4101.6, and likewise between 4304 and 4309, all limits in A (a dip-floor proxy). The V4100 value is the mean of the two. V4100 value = 12.4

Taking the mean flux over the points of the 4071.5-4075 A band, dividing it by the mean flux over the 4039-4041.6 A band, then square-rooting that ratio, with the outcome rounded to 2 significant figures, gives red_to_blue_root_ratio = 0.97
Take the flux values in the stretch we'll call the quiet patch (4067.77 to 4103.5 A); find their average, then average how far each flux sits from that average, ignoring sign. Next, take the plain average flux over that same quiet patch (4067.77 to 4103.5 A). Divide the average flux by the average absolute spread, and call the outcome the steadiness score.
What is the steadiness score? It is 7.8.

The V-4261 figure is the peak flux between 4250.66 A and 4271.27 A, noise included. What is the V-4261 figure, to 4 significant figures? 29.63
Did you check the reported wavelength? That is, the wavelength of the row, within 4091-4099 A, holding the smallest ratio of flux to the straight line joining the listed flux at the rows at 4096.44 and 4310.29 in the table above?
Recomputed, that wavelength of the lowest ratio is 4098.33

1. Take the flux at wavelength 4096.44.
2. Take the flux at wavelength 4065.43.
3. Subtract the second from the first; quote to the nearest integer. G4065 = -4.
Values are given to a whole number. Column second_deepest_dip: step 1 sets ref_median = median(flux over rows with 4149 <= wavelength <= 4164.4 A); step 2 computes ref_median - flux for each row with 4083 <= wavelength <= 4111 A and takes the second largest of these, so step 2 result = 7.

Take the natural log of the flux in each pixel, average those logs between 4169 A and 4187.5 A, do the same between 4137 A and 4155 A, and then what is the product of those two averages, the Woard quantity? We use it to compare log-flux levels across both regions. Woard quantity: 8.97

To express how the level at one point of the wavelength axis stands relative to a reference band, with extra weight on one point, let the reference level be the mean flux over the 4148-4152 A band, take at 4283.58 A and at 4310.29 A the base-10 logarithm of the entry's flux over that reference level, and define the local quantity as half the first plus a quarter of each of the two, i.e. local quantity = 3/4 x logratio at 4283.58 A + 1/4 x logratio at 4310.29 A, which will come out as 0.14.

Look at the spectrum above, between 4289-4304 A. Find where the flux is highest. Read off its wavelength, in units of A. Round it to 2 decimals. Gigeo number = 4289.50 A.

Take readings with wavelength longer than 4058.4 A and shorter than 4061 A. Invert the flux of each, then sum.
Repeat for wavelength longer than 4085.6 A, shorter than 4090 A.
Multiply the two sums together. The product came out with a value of 0.032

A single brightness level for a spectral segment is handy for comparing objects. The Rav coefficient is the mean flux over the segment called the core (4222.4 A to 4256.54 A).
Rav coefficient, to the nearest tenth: 21.6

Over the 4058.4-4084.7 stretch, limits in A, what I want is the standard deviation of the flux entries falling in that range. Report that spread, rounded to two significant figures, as 2.8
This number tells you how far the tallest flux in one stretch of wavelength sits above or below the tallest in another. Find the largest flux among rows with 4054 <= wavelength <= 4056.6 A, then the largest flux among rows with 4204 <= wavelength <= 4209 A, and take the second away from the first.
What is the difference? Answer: 3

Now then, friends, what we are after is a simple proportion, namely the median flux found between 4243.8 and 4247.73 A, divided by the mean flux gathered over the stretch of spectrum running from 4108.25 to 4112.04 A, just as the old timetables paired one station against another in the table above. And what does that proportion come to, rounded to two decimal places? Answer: 1.03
